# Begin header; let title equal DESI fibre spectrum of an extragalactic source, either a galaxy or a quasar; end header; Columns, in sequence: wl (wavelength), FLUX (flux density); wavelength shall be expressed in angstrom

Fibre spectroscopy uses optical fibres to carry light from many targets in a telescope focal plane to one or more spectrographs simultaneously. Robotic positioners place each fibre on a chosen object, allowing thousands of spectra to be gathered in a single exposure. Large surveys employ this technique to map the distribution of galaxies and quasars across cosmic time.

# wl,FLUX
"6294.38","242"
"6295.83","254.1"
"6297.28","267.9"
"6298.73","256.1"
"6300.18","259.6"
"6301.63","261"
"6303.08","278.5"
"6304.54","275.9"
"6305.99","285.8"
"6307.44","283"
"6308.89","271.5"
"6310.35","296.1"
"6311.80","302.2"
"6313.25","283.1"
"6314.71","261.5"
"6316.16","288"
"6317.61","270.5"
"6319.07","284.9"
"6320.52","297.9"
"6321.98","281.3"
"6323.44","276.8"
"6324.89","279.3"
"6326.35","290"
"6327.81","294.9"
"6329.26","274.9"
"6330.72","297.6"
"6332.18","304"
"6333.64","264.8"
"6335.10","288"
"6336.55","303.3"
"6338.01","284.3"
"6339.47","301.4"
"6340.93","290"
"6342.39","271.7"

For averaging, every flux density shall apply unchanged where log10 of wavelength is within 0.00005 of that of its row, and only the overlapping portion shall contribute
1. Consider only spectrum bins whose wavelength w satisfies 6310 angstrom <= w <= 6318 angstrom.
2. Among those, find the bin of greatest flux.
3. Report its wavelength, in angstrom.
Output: 6311.80 angstrom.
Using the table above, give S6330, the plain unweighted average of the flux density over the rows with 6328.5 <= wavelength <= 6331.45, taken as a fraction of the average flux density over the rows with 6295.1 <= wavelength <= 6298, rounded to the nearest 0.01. 1.10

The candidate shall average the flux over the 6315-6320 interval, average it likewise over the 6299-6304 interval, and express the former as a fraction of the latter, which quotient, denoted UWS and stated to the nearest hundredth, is 1.06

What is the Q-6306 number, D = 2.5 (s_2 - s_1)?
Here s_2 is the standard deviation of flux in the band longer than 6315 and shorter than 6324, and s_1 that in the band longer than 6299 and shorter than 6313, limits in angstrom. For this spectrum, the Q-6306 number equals -12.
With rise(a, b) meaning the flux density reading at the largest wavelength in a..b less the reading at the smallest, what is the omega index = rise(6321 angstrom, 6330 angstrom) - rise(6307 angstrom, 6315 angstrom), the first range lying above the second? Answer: 15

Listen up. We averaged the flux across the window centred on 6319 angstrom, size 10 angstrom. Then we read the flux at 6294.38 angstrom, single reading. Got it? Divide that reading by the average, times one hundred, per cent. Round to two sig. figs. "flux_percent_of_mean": 86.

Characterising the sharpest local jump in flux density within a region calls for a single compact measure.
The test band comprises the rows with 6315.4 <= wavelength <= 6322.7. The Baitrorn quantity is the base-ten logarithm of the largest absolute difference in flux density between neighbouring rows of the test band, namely 1.24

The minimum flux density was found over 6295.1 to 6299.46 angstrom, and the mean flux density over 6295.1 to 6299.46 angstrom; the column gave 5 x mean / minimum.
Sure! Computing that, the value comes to 5.10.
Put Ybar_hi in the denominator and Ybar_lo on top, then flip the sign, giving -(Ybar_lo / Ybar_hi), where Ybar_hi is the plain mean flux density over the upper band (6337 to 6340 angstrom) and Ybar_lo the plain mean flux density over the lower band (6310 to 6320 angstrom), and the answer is -0.97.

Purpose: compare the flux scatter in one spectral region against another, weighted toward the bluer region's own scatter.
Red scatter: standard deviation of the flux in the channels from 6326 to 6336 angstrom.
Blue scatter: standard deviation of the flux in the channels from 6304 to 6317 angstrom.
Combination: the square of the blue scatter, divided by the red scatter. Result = 11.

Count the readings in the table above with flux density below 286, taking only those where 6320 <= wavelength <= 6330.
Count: 4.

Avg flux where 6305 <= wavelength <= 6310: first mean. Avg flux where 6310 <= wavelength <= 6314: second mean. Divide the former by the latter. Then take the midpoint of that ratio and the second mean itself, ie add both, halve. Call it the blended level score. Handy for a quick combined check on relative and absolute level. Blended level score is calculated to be 147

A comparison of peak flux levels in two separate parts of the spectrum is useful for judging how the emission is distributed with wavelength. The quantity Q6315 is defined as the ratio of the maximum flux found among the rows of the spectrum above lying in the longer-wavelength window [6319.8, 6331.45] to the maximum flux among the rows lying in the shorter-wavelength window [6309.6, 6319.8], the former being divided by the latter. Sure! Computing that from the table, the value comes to 0.99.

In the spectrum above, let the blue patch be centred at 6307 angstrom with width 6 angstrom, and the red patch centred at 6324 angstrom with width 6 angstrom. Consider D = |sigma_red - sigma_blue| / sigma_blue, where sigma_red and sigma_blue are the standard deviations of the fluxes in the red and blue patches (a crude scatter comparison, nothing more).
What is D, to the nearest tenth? 0.1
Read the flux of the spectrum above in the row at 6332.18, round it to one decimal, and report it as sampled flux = 304.0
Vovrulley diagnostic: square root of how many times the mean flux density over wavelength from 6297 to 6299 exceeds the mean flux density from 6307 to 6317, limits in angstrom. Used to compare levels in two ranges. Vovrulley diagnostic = 0.961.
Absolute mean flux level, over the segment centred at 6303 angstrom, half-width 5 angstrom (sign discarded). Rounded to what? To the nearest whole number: 271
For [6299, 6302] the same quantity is 260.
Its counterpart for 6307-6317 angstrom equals 284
